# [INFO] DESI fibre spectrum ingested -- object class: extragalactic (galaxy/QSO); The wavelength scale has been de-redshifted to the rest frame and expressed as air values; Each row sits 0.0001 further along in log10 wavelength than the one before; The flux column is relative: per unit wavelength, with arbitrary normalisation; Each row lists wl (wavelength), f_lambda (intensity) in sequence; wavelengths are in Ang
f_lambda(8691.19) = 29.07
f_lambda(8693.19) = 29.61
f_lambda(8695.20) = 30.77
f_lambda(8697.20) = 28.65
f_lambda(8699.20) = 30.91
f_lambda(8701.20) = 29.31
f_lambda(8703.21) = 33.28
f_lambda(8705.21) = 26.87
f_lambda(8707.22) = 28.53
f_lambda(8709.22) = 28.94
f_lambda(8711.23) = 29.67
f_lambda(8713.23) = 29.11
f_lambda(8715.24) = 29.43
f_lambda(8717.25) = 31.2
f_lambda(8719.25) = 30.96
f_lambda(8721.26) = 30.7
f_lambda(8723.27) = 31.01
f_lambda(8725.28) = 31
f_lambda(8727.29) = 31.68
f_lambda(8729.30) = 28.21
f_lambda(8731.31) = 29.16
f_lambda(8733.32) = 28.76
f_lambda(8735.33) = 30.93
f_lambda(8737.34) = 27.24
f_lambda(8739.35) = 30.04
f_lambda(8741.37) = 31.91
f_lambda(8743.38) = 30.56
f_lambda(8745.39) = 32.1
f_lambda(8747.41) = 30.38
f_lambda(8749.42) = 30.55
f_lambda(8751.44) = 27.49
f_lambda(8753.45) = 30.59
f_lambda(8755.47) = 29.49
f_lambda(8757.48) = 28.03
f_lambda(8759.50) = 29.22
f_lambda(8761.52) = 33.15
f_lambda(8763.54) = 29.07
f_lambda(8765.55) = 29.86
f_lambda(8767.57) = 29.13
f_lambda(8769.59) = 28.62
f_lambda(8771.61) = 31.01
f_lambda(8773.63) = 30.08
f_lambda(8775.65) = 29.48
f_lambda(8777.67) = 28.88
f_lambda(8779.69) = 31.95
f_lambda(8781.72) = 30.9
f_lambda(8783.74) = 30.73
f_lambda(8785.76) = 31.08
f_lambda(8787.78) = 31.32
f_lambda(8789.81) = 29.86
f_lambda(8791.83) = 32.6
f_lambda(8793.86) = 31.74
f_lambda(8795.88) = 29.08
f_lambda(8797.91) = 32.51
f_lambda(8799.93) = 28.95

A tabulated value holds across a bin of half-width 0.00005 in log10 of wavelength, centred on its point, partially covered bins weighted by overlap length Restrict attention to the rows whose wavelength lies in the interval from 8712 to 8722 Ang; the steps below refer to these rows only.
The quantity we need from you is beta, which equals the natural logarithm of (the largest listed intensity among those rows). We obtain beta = 3.44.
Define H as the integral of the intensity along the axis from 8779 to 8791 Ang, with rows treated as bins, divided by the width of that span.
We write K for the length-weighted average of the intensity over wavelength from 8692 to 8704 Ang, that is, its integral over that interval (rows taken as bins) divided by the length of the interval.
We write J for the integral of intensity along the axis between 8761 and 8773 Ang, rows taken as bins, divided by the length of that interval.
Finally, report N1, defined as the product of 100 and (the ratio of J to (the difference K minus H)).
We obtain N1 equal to -4783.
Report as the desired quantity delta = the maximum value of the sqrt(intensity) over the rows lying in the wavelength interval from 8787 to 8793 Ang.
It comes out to 5.71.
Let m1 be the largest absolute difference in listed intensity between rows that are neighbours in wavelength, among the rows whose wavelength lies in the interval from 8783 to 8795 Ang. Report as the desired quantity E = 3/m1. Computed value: 1.09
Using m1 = 2.7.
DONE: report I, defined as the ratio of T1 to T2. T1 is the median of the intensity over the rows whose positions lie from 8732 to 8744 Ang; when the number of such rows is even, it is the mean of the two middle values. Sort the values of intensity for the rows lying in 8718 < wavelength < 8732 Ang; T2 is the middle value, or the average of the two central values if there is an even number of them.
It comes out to 0.98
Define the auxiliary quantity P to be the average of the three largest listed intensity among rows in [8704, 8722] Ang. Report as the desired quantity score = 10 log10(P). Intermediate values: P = 31.0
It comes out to 14.9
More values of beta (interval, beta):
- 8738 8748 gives 3.47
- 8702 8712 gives 3.50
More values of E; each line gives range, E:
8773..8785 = 0.98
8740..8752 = 0.98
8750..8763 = 0.76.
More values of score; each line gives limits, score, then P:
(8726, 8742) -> 15.0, 31.5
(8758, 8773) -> 15.0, 31.3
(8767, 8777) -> 14.8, 30.2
